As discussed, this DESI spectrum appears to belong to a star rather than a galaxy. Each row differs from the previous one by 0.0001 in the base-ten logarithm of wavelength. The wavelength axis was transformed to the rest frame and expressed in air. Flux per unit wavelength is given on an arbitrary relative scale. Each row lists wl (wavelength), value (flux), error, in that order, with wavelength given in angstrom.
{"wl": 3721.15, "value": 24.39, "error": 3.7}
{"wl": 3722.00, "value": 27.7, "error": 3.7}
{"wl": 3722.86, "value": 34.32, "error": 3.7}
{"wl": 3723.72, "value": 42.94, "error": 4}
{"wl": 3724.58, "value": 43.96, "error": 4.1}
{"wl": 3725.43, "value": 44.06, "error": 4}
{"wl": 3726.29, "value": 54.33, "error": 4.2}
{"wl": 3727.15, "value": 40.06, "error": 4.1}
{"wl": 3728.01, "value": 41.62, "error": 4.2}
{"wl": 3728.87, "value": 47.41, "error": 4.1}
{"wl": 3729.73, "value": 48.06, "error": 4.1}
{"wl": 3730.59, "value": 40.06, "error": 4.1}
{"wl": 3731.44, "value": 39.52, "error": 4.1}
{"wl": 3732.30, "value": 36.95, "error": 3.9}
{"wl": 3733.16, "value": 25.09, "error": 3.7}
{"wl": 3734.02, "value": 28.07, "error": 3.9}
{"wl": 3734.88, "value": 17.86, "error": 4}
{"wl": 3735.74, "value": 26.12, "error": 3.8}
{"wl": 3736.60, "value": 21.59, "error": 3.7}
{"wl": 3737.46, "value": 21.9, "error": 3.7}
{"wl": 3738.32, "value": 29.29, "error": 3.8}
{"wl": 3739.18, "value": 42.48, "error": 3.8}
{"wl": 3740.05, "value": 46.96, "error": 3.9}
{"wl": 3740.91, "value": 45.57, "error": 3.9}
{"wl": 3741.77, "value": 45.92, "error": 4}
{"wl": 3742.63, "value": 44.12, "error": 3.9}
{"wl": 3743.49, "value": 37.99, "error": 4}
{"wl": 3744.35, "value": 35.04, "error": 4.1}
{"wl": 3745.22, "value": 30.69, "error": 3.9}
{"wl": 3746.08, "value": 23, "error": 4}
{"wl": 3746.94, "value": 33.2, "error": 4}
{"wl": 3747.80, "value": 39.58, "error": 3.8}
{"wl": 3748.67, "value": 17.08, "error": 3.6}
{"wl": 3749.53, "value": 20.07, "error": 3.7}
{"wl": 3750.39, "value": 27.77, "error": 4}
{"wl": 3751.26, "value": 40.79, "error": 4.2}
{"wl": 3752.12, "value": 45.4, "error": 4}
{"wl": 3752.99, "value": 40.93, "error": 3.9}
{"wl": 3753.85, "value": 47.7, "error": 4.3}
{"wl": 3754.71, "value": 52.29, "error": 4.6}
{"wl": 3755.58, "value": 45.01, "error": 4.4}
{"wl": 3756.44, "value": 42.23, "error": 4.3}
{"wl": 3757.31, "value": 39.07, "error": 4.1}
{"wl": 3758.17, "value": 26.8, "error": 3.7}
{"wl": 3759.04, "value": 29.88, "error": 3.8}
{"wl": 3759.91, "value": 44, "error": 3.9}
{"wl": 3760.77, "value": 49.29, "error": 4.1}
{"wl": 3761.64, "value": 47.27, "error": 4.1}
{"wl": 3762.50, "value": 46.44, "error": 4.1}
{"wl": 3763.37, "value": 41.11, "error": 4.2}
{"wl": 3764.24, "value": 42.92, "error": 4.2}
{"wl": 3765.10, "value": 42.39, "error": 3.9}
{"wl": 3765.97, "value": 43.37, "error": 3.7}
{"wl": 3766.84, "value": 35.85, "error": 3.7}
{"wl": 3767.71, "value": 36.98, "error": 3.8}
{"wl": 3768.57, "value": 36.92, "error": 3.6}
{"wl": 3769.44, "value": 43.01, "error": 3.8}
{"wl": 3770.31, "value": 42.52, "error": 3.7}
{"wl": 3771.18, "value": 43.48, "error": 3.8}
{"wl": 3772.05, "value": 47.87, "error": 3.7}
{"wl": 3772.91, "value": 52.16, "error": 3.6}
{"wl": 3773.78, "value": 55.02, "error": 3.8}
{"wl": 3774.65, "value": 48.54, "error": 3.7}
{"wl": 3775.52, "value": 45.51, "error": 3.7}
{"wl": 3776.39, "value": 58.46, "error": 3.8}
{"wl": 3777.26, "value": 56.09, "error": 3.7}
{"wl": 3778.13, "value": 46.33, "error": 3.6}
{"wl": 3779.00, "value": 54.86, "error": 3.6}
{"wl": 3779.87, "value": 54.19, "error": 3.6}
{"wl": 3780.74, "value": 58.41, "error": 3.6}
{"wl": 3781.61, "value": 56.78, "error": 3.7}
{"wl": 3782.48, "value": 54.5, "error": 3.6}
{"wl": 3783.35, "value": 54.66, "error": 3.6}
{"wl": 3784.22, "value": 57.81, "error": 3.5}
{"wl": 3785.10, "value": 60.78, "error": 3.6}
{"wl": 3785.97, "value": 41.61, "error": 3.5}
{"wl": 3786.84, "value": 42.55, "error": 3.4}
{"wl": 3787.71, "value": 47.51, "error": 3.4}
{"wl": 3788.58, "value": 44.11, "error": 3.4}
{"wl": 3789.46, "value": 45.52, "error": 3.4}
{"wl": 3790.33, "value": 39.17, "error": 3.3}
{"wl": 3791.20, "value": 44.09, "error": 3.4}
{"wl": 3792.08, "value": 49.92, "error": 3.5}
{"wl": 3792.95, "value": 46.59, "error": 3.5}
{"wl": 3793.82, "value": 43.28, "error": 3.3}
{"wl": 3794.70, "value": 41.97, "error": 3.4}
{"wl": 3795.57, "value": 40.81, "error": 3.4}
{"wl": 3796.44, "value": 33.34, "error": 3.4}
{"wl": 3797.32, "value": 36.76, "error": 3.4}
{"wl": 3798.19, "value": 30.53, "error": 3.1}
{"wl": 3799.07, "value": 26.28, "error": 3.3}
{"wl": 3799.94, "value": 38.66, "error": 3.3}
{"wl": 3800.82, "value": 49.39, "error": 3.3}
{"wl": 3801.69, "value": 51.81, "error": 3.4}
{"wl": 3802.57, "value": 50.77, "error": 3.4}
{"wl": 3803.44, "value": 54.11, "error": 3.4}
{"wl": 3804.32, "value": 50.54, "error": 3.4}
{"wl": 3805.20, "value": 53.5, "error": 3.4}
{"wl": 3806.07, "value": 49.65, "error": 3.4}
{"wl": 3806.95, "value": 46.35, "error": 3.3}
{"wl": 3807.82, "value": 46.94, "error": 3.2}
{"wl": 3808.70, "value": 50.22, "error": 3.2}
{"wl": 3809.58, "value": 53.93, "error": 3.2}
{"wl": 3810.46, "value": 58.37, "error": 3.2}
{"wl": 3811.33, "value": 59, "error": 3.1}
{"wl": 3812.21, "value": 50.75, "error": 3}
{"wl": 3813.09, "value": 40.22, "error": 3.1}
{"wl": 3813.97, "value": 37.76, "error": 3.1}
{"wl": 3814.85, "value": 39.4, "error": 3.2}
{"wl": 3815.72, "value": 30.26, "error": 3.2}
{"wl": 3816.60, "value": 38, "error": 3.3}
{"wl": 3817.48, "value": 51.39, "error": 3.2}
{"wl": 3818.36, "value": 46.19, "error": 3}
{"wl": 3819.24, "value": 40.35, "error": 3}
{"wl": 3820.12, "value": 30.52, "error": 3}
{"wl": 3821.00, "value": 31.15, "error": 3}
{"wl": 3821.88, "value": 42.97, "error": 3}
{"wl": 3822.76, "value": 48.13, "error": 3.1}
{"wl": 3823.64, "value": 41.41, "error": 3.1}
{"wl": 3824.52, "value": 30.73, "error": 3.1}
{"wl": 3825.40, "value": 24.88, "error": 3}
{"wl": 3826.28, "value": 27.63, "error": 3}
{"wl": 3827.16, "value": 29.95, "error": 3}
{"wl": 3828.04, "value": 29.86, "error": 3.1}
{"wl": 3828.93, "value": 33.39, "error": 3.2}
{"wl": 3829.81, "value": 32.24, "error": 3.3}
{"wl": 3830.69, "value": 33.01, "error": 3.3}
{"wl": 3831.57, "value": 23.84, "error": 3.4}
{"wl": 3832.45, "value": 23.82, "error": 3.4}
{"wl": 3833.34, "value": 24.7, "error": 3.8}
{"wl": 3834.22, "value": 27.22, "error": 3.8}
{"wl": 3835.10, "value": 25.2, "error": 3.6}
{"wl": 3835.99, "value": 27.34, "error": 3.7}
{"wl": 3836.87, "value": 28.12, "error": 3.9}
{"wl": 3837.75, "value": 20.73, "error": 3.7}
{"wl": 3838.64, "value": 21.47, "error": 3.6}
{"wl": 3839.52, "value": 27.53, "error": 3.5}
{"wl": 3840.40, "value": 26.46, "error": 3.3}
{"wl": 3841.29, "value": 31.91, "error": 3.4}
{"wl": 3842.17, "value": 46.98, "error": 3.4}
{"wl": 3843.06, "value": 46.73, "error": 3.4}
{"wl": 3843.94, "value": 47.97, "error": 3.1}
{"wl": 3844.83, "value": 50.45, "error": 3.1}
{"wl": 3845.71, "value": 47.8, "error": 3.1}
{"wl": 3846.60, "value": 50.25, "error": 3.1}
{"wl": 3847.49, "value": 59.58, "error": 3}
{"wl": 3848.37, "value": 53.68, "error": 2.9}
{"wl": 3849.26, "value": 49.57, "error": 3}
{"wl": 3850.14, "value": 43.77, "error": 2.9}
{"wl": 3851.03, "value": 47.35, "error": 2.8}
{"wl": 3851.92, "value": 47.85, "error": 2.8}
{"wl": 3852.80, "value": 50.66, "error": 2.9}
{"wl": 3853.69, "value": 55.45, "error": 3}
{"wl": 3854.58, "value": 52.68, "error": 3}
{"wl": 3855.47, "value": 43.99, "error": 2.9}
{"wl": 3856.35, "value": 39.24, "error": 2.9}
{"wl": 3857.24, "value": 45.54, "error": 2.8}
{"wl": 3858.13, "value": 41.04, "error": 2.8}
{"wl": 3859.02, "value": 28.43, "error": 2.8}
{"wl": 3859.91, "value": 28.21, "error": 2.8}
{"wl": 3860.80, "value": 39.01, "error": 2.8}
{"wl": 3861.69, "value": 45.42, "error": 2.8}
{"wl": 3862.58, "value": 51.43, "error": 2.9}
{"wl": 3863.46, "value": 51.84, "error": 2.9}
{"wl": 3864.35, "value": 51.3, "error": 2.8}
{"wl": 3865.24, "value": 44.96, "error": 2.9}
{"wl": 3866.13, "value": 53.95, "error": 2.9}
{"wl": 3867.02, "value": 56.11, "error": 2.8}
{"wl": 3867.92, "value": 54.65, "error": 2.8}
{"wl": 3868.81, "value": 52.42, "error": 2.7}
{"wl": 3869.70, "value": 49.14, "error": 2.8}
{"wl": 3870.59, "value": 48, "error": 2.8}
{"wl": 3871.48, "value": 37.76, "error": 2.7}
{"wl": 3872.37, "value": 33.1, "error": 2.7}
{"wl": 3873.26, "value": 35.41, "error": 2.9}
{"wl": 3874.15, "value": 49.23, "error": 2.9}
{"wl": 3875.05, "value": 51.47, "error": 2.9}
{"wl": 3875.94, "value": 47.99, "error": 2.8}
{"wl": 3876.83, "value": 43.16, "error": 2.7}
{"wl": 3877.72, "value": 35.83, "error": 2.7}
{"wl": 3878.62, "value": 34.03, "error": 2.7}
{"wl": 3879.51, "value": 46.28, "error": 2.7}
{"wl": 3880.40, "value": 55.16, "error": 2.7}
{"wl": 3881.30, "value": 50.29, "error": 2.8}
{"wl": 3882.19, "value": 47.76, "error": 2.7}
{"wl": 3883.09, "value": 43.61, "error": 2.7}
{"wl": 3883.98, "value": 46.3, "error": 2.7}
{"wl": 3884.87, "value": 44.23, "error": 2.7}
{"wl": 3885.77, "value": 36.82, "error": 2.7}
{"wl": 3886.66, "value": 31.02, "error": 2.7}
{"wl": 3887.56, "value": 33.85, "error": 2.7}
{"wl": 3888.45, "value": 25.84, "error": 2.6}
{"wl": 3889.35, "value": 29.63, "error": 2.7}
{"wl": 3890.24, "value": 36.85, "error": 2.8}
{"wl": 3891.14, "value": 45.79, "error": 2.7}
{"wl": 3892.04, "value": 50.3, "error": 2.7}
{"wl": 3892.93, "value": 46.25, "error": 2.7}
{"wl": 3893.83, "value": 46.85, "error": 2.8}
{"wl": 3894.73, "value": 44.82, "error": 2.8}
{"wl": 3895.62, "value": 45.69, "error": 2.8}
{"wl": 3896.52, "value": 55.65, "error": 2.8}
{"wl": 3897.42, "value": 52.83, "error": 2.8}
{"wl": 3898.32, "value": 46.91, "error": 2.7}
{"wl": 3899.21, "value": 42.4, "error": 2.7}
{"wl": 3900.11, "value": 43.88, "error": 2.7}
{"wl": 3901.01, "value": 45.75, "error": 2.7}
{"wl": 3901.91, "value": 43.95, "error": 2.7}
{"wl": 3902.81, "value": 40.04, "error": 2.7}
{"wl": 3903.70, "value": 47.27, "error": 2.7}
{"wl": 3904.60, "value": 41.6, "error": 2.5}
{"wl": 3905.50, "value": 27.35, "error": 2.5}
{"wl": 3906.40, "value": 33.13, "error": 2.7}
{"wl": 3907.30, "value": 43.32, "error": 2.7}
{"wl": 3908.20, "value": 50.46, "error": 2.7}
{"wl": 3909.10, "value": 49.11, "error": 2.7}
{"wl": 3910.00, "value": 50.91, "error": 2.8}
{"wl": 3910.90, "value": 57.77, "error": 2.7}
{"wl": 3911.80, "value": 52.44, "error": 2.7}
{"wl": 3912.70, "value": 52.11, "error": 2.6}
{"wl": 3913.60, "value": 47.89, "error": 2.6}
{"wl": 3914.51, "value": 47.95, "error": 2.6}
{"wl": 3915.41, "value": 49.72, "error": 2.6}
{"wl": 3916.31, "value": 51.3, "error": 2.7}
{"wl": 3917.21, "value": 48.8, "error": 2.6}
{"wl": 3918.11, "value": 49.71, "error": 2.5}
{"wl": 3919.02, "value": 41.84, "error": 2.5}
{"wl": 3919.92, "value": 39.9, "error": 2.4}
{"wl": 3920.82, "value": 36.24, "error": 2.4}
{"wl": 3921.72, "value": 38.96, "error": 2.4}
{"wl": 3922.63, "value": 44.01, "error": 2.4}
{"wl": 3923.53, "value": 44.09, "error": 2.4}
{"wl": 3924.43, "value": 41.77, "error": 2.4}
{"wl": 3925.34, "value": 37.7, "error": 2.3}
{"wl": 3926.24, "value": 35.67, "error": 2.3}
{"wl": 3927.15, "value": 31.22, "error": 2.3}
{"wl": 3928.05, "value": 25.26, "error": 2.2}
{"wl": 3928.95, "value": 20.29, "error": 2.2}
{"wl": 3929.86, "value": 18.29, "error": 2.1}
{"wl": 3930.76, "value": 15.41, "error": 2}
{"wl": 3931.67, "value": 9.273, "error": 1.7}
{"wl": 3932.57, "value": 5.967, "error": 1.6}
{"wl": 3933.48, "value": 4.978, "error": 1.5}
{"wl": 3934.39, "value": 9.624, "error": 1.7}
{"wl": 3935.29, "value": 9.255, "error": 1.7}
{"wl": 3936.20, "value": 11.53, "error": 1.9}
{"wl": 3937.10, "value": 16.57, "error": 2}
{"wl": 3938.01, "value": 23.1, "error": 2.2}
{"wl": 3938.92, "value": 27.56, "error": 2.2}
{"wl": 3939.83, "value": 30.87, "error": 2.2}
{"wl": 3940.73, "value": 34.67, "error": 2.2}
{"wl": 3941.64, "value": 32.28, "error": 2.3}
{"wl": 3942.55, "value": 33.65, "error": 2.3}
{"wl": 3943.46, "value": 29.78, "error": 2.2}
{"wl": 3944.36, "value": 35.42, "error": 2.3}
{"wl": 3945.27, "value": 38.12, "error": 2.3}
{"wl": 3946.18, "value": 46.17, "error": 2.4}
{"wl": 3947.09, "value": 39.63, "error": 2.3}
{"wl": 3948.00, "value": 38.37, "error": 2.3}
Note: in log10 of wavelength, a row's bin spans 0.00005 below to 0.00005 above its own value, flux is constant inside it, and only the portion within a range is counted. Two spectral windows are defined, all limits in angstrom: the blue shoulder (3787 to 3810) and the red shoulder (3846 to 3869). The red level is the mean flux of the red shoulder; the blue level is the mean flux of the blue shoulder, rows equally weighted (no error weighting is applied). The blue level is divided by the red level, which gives 0.94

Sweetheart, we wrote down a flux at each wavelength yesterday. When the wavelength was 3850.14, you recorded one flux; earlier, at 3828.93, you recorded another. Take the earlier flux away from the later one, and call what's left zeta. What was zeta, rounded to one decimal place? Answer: 10.4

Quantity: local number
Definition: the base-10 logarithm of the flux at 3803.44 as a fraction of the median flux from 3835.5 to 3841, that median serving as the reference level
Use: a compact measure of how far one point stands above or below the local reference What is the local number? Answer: 0.304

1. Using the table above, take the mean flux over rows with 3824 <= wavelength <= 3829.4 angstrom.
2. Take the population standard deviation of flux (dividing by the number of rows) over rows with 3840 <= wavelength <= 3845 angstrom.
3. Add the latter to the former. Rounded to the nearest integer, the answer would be 39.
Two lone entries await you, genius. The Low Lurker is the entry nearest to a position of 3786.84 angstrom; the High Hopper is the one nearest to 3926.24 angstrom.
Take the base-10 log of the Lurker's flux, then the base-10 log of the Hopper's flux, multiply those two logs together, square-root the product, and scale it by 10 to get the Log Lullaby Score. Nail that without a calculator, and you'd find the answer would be 15.9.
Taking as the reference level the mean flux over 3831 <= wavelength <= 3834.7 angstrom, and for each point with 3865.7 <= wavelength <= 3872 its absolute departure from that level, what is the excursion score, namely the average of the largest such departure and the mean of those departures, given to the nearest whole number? 28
